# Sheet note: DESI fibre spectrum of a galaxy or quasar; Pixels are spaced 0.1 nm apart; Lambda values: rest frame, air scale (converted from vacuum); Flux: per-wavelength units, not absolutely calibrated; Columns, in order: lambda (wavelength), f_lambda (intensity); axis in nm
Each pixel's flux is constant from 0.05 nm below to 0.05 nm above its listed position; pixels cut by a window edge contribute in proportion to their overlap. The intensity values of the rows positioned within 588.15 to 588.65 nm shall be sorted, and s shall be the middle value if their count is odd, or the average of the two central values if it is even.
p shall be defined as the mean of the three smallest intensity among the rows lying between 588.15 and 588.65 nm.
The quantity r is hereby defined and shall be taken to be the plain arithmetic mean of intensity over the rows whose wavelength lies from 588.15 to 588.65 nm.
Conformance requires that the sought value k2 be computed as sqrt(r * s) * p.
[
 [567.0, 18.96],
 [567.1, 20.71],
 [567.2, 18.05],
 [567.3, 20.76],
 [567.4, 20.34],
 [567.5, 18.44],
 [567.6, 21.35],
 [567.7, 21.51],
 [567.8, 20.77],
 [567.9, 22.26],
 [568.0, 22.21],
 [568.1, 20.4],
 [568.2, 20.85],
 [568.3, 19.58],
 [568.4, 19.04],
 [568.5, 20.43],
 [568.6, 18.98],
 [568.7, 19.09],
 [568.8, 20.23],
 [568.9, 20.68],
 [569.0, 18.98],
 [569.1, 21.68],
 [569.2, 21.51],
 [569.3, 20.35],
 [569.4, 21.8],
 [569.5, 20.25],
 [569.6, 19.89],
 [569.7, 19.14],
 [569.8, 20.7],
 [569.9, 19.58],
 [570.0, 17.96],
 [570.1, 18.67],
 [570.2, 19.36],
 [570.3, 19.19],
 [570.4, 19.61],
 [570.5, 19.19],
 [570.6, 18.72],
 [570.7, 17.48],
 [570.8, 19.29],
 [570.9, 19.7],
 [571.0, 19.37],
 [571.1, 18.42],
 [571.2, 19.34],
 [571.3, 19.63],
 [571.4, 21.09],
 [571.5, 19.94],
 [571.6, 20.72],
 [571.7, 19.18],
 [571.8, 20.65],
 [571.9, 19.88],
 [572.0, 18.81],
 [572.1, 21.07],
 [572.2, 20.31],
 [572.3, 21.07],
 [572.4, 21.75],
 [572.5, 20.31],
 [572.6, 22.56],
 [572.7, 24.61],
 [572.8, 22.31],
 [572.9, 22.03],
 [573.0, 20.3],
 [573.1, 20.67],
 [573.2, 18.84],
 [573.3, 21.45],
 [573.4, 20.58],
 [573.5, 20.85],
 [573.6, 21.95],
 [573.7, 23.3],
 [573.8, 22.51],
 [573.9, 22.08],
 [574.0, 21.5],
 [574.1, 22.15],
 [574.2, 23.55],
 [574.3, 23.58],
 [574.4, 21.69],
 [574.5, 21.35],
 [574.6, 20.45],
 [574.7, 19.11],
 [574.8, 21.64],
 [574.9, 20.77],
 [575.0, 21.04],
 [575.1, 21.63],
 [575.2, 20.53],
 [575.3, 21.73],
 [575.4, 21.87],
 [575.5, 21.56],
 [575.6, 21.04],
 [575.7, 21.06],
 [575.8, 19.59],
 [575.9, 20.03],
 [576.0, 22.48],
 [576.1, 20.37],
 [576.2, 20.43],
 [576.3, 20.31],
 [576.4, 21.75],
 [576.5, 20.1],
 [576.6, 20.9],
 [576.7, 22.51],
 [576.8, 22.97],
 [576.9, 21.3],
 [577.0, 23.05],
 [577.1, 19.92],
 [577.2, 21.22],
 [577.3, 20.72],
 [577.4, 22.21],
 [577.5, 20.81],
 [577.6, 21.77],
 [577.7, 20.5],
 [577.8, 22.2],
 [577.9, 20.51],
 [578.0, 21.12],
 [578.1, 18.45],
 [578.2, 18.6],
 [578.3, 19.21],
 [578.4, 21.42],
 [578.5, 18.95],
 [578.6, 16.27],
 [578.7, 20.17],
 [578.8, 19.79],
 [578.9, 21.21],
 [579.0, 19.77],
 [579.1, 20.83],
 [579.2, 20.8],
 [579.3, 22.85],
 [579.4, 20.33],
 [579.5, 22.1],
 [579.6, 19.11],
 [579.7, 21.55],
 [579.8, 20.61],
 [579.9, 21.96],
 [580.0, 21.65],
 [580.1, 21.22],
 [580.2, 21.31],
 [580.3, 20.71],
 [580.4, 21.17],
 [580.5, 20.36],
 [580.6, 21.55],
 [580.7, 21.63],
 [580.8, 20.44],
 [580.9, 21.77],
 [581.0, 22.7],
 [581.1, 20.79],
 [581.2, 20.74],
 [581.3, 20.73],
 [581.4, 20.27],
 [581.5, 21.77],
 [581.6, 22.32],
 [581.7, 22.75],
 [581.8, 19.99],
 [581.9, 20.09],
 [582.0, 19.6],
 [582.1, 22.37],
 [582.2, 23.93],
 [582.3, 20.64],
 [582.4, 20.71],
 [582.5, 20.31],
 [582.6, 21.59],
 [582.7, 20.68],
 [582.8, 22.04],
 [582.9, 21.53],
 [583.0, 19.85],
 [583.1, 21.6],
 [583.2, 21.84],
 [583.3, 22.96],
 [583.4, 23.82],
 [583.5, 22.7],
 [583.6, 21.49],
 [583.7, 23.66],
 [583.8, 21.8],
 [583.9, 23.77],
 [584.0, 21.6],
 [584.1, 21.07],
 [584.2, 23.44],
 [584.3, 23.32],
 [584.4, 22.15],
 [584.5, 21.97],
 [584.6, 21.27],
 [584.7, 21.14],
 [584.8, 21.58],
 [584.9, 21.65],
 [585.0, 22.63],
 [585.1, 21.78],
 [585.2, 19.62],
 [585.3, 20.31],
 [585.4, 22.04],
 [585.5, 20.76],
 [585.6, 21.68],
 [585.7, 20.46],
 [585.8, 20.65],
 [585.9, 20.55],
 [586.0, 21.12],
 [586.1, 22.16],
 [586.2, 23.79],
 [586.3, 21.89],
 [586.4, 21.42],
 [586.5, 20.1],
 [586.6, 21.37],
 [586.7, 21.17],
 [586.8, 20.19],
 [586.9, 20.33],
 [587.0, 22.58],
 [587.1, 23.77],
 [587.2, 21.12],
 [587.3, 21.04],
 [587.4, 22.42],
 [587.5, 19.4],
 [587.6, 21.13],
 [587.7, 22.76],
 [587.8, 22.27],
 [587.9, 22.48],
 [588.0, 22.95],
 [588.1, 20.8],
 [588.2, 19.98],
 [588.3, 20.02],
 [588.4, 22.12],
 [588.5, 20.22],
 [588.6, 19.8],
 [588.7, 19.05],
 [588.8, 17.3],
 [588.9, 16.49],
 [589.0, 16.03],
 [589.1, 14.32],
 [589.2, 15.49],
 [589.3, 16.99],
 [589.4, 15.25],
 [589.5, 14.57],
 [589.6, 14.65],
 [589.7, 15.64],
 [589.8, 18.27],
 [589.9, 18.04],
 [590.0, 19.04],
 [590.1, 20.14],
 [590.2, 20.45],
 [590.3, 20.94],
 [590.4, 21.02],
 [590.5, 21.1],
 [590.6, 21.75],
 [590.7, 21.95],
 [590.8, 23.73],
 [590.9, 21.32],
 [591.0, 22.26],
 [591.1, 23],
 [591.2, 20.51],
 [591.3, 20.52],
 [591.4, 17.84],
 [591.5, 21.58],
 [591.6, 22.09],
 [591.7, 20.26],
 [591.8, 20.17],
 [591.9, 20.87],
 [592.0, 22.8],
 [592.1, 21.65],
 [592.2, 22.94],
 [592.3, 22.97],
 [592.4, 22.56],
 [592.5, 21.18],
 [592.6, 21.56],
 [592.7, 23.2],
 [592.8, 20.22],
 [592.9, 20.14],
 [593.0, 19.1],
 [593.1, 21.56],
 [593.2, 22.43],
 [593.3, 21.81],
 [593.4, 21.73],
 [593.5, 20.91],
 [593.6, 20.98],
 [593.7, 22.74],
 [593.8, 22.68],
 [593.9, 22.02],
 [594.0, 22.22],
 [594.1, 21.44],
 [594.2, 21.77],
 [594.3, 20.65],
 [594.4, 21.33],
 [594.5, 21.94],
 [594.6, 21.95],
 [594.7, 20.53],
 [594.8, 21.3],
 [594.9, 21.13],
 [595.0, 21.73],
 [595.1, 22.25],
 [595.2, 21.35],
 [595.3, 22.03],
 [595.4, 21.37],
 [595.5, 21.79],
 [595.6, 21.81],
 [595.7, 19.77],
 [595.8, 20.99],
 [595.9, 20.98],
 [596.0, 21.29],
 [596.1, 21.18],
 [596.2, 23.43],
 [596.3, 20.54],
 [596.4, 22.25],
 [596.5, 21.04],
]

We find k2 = 403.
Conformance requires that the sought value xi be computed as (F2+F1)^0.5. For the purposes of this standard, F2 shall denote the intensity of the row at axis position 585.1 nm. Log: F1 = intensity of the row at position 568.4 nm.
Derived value 6.39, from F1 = 19.04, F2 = 21.78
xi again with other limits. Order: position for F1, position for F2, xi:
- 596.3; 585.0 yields 6.57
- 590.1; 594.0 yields 6.51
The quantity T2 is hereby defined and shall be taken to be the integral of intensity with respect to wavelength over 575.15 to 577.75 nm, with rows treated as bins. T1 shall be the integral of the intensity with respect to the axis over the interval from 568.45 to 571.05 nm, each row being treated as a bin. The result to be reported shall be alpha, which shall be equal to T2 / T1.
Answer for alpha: 1.08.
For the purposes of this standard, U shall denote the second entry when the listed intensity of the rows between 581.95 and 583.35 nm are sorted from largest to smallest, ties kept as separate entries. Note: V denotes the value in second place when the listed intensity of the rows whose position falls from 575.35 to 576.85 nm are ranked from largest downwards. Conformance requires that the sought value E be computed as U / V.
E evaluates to 1.02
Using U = 22.96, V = 22.51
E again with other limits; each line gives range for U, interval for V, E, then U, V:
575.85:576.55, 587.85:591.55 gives 0.95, 21.75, 23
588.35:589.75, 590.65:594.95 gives 0.87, 20.22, 23.2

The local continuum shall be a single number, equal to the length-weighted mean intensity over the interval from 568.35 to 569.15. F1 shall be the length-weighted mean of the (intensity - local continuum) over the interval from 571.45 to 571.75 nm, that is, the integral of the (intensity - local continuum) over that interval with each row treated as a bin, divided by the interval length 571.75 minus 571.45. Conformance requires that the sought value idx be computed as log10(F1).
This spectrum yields -1.2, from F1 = 0.1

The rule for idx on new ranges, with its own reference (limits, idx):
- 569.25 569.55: 0.0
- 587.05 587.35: 0.3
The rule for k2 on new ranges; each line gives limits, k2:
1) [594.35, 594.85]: 450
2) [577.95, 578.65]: 339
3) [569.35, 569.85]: 401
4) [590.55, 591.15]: 482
